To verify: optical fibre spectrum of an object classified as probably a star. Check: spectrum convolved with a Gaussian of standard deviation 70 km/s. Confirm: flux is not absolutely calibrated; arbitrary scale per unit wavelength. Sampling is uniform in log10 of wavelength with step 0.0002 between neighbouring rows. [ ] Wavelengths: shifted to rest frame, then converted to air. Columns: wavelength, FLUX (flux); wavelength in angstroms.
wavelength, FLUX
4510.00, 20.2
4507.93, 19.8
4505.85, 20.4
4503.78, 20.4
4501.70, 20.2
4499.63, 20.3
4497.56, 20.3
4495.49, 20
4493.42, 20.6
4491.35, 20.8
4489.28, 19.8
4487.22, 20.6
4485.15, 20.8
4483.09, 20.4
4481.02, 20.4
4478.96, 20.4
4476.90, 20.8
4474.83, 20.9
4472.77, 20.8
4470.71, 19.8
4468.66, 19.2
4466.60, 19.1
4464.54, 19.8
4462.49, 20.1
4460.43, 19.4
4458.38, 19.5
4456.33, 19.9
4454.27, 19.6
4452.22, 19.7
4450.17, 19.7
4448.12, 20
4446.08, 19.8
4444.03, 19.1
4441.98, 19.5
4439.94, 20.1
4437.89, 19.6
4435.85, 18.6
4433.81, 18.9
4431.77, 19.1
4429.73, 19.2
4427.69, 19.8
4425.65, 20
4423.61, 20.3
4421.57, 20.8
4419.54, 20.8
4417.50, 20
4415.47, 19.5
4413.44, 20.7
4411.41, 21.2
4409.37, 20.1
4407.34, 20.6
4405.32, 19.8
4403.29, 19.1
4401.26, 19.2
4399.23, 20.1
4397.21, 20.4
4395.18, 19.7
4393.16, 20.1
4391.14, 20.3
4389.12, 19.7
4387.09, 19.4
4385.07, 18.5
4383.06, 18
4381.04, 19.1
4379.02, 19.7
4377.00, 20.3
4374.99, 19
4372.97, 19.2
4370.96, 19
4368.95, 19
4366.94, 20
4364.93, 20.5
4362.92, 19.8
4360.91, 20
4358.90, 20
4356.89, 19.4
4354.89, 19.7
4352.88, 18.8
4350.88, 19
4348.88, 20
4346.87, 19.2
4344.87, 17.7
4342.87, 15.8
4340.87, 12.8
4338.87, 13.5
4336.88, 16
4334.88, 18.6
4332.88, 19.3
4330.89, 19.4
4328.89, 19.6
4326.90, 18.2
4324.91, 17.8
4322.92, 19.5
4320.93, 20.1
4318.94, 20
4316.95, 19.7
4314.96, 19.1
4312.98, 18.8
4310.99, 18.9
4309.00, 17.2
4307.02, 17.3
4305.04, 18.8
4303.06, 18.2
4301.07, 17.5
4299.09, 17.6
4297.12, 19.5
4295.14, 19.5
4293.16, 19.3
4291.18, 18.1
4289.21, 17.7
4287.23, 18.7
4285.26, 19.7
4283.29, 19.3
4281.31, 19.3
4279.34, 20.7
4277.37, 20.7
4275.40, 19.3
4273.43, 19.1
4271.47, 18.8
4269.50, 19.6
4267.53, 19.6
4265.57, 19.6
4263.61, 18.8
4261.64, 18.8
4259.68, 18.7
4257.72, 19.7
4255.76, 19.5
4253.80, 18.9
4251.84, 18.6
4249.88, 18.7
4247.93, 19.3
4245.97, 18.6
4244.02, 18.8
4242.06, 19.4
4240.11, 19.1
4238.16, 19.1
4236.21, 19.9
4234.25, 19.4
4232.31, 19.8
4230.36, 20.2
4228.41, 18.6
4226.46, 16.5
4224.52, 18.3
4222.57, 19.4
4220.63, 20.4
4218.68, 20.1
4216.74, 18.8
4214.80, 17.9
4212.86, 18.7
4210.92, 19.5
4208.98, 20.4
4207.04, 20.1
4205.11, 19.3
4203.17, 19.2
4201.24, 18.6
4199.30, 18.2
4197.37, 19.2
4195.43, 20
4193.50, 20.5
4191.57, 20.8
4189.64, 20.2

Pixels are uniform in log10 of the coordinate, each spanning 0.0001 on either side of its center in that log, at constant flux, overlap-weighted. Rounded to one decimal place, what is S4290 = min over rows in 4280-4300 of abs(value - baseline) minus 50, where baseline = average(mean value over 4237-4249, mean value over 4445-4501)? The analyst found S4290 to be -49.9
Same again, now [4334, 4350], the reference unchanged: -49.6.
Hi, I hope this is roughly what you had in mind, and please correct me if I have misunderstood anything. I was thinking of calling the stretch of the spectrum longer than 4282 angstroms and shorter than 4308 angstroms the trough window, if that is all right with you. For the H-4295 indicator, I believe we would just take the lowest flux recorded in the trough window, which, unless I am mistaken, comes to 17.3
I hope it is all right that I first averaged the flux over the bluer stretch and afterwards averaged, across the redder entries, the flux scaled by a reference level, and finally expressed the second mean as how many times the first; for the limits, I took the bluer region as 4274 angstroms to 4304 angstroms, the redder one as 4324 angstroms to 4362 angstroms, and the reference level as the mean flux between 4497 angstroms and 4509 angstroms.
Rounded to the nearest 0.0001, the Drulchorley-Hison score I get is 0.0472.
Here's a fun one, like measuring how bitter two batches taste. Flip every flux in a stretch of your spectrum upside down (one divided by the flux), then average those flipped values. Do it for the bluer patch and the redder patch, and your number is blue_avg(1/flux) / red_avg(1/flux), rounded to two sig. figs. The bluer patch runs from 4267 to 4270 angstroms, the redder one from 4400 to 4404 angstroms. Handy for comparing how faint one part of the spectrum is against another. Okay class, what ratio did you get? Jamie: 0.98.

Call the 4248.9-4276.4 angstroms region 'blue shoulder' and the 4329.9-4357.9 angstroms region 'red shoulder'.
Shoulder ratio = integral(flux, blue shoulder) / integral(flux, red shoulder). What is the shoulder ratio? 1.1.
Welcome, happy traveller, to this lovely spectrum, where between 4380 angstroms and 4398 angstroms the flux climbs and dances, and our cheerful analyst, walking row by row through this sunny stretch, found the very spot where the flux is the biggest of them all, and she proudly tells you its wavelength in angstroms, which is 4397.21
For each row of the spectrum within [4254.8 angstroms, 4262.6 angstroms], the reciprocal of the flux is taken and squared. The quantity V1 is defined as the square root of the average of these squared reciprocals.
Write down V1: 0.0522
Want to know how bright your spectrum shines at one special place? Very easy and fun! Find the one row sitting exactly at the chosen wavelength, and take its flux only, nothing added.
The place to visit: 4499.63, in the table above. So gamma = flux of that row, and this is 20.3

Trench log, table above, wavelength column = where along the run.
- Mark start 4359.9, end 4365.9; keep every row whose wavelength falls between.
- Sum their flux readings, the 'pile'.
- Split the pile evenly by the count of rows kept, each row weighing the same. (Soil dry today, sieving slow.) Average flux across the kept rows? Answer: 20.1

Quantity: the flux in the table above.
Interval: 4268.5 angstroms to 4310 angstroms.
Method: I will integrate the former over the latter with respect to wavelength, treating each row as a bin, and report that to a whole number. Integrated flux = 782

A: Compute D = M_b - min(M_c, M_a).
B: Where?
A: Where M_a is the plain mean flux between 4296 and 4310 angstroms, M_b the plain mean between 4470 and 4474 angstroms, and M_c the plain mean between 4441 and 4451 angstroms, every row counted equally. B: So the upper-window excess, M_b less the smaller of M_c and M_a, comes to 2.3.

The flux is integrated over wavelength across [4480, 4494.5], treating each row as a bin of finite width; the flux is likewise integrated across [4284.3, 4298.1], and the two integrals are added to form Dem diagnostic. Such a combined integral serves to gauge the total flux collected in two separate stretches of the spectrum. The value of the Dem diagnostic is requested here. 558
